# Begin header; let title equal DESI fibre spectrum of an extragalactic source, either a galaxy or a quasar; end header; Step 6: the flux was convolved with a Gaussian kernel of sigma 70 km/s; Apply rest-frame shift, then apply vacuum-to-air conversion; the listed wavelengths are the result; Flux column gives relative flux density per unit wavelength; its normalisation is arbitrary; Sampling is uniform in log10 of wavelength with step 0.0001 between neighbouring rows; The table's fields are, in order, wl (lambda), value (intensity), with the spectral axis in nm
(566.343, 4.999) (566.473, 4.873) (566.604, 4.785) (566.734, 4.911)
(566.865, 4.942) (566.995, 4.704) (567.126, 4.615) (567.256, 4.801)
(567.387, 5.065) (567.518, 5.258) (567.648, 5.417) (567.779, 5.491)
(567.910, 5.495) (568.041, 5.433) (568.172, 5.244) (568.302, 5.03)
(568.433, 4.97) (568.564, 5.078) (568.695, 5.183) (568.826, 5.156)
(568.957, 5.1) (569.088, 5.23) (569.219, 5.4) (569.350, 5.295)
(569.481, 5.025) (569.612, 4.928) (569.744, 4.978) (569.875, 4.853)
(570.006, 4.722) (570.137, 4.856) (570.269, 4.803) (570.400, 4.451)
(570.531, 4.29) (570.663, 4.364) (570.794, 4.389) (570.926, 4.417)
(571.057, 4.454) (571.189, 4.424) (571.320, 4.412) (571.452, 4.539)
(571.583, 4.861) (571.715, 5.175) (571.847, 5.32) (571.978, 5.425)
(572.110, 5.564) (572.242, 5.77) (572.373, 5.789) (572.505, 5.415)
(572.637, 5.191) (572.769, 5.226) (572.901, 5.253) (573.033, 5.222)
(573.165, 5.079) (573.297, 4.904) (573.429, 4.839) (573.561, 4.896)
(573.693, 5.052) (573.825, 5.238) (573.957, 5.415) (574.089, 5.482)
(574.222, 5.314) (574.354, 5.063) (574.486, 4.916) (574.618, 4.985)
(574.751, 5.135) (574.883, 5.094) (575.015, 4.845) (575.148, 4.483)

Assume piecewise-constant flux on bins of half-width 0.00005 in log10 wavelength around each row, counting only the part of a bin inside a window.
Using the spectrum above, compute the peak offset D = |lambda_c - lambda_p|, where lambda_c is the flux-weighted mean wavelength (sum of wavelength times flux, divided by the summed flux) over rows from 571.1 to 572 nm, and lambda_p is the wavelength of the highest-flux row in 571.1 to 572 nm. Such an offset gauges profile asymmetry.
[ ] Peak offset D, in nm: 0.37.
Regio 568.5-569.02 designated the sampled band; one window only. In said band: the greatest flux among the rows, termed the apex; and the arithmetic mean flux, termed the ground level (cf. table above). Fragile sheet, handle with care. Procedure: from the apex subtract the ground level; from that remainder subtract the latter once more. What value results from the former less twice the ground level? -5.1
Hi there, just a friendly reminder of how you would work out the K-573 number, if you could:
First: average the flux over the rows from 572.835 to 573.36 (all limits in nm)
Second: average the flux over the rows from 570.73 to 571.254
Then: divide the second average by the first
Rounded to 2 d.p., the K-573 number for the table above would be 0.86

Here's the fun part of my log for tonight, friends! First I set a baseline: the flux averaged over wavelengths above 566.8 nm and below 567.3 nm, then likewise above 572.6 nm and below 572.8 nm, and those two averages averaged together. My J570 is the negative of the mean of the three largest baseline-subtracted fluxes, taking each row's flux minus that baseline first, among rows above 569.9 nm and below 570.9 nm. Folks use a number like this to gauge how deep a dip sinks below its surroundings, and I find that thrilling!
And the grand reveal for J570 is 0.2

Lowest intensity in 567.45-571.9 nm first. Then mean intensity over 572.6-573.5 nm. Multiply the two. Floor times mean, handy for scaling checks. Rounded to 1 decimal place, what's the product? 21.9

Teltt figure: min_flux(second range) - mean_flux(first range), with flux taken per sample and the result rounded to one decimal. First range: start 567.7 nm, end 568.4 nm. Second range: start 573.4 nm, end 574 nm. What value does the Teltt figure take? -0.5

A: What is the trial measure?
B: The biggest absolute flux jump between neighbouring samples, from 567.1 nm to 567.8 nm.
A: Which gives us 0.26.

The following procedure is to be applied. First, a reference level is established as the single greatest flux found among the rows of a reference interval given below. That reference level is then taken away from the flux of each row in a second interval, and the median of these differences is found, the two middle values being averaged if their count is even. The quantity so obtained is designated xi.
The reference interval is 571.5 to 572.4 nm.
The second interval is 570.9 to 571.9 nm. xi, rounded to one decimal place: -1.3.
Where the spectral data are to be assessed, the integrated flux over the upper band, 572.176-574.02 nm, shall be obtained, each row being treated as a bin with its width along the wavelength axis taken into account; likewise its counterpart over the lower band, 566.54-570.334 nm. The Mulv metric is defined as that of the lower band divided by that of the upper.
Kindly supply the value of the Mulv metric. 2.0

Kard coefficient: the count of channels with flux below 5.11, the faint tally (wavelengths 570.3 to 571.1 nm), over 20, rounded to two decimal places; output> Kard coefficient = 0.30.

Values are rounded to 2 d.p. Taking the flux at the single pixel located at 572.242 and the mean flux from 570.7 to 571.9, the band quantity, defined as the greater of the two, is 5.77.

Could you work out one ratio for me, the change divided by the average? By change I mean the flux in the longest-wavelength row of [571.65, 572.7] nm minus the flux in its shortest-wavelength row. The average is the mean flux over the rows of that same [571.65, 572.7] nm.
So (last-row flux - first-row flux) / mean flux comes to 0.00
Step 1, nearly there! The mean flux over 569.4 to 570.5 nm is 4.8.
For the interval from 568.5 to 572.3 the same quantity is 4.9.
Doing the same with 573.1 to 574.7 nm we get 5.1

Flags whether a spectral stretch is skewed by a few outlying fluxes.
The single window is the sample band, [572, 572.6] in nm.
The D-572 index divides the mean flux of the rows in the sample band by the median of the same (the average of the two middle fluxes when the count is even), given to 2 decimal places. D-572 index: 0.99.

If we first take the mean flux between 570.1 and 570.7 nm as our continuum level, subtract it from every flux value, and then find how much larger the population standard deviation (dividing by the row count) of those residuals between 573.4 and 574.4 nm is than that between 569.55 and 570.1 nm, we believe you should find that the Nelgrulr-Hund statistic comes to 0.12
